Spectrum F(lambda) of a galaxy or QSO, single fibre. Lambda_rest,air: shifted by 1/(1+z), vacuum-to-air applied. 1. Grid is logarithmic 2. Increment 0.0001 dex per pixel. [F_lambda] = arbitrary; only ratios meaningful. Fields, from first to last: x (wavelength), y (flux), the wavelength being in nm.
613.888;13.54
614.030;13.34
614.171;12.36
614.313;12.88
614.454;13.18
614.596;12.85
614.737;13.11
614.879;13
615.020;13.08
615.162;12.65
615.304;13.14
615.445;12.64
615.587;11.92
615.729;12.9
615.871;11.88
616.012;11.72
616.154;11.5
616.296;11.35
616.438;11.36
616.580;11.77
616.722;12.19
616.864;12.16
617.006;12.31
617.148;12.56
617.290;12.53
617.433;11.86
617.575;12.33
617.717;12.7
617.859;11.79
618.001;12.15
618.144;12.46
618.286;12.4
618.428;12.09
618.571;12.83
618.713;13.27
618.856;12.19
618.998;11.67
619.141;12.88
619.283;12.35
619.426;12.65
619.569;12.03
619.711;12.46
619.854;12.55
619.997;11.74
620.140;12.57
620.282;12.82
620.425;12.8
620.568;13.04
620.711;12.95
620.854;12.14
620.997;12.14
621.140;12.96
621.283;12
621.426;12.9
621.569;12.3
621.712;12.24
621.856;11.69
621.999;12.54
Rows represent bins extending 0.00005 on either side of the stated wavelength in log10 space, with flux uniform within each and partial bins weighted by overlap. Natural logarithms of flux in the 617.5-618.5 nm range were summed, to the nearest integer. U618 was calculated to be 18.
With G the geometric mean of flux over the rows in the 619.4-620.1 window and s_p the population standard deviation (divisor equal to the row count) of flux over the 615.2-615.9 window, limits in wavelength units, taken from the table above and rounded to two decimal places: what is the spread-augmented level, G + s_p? 12.79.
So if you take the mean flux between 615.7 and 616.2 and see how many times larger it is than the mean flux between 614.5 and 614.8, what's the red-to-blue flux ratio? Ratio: 0.92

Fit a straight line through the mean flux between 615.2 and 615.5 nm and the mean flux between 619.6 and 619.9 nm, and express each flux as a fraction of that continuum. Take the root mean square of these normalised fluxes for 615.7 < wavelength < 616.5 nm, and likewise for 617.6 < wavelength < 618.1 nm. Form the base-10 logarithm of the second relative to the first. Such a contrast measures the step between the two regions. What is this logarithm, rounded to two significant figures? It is 0.021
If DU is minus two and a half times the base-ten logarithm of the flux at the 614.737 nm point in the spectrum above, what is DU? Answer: -2.79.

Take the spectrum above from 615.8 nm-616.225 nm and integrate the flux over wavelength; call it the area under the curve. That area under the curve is 4.98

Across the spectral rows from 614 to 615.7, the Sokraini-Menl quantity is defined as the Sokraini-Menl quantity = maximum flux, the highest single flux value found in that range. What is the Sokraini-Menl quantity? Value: 13.34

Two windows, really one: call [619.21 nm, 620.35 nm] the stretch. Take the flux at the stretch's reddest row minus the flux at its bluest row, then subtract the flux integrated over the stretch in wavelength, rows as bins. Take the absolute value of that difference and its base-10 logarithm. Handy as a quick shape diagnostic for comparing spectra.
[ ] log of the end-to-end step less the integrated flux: 1.14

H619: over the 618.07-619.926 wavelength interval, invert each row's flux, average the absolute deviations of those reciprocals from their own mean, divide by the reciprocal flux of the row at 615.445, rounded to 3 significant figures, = 0.0247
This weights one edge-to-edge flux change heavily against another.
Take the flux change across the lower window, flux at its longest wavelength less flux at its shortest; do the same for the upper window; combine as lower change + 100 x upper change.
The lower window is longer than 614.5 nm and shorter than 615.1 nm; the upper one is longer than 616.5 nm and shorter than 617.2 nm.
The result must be 79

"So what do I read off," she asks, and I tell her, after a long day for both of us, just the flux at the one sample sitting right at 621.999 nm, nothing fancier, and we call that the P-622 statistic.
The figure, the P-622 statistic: 12.54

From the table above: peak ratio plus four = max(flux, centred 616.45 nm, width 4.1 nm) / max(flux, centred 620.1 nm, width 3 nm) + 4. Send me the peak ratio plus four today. 4.99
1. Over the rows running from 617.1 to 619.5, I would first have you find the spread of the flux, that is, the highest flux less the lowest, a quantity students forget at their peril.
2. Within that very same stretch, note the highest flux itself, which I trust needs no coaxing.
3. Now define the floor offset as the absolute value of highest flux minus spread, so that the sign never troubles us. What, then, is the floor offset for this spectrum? 11.7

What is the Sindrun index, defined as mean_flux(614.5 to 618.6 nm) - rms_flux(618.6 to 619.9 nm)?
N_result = -0.1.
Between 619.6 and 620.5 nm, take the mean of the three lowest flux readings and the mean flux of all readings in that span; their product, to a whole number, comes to 153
